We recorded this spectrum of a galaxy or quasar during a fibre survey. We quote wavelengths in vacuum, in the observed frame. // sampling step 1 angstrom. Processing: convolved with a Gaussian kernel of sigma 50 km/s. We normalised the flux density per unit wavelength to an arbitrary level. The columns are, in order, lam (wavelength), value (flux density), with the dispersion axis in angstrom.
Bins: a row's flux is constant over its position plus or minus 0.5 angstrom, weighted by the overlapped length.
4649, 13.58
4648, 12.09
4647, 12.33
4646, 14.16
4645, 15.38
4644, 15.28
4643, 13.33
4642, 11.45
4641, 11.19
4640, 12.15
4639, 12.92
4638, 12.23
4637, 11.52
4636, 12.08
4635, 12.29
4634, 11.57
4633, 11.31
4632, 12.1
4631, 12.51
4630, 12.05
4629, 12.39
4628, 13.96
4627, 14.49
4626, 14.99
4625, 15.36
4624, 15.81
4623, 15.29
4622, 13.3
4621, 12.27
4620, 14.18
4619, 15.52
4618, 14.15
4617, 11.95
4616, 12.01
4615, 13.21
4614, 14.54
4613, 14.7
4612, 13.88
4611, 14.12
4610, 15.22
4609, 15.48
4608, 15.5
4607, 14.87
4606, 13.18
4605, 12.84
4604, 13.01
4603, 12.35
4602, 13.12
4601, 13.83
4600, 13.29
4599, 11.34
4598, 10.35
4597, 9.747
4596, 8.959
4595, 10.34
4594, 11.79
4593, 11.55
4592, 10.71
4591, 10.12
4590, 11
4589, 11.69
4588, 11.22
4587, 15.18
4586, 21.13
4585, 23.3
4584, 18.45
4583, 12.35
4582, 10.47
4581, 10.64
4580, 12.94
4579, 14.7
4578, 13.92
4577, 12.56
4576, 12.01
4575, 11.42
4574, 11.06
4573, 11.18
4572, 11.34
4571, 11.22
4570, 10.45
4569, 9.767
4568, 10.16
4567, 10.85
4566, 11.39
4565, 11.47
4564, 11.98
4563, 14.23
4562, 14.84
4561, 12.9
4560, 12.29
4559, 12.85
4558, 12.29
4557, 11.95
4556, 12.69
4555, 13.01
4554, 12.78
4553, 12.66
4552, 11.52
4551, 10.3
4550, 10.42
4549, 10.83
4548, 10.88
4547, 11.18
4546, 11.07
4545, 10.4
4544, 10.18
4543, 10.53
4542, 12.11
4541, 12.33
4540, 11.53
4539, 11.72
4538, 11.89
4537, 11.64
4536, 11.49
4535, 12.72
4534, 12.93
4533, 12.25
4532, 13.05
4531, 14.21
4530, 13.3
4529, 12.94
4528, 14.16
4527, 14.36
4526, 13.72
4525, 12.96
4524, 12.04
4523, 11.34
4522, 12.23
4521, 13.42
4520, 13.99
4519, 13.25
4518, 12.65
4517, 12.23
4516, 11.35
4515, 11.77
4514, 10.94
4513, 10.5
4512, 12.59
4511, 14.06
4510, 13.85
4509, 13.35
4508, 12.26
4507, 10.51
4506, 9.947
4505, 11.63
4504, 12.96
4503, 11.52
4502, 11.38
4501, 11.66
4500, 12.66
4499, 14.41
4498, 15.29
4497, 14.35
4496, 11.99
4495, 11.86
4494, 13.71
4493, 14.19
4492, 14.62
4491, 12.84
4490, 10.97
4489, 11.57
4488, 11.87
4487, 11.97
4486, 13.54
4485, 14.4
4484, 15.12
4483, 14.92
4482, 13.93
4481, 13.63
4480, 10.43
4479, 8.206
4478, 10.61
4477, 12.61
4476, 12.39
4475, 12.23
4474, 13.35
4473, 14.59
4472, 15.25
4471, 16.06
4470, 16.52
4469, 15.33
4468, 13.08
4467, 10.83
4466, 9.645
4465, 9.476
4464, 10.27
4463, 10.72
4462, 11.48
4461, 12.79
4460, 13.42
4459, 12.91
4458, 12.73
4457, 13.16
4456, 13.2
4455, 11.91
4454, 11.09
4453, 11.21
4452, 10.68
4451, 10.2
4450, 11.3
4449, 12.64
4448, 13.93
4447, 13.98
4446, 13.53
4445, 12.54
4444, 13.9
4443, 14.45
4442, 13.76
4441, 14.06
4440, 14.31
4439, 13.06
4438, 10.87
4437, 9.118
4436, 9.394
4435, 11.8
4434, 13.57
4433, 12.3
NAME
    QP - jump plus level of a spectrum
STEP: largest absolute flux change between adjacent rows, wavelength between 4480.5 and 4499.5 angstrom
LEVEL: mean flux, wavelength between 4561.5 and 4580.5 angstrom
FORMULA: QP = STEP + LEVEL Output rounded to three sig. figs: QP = 14.3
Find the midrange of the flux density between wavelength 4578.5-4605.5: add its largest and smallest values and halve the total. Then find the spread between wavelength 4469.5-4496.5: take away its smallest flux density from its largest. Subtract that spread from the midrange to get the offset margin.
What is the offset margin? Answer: 7.8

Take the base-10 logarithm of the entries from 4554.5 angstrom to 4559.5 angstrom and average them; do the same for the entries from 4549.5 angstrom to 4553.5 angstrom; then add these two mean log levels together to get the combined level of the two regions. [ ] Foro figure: 2.15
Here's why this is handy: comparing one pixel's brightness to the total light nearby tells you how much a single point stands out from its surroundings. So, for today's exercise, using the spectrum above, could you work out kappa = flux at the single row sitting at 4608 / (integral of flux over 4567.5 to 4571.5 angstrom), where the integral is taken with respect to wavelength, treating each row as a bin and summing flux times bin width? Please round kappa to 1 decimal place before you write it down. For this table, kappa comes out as 0.4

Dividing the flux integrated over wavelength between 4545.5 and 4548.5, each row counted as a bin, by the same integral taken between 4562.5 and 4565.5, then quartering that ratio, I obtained 0.220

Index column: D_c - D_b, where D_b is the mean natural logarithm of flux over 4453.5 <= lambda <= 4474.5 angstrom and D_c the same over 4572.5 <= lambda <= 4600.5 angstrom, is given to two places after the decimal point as -0.02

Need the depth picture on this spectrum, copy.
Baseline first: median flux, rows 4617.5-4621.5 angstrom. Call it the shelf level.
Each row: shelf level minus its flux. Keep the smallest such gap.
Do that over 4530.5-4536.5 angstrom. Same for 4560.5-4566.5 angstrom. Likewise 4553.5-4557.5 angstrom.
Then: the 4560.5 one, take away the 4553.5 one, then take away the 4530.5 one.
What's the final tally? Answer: -2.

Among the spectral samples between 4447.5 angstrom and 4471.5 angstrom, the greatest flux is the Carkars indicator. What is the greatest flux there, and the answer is 16.52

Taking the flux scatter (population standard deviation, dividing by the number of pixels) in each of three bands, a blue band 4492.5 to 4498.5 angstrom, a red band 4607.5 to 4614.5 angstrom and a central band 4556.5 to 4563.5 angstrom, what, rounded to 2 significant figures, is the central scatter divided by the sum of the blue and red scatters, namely 0.54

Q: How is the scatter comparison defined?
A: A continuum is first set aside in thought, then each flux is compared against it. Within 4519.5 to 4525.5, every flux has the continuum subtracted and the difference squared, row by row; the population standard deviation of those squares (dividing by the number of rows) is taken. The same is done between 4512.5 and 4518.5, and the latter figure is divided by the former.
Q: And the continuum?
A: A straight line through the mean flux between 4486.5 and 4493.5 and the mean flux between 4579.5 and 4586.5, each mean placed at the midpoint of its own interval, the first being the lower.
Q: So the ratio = 1.4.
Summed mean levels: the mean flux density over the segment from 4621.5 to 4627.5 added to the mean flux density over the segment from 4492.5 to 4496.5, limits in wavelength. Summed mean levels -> 27.8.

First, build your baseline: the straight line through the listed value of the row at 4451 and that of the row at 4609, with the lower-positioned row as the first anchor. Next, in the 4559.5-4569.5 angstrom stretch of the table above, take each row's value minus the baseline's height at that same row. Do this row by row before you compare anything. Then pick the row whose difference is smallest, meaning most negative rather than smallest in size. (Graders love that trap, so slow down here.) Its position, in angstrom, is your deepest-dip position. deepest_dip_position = 4569 angstrom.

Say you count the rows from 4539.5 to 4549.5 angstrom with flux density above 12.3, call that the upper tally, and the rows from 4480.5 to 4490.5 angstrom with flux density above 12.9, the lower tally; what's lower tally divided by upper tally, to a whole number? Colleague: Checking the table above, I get 6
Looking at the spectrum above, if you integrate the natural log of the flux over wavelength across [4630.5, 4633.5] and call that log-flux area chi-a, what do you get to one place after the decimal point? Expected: 7.4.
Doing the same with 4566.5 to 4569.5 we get 7.0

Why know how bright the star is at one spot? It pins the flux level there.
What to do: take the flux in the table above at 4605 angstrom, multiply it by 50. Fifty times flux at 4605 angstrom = 642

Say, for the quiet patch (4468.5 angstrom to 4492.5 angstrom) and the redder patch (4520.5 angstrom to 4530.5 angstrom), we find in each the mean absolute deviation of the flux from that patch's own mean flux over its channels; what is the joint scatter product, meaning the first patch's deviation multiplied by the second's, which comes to 1.2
